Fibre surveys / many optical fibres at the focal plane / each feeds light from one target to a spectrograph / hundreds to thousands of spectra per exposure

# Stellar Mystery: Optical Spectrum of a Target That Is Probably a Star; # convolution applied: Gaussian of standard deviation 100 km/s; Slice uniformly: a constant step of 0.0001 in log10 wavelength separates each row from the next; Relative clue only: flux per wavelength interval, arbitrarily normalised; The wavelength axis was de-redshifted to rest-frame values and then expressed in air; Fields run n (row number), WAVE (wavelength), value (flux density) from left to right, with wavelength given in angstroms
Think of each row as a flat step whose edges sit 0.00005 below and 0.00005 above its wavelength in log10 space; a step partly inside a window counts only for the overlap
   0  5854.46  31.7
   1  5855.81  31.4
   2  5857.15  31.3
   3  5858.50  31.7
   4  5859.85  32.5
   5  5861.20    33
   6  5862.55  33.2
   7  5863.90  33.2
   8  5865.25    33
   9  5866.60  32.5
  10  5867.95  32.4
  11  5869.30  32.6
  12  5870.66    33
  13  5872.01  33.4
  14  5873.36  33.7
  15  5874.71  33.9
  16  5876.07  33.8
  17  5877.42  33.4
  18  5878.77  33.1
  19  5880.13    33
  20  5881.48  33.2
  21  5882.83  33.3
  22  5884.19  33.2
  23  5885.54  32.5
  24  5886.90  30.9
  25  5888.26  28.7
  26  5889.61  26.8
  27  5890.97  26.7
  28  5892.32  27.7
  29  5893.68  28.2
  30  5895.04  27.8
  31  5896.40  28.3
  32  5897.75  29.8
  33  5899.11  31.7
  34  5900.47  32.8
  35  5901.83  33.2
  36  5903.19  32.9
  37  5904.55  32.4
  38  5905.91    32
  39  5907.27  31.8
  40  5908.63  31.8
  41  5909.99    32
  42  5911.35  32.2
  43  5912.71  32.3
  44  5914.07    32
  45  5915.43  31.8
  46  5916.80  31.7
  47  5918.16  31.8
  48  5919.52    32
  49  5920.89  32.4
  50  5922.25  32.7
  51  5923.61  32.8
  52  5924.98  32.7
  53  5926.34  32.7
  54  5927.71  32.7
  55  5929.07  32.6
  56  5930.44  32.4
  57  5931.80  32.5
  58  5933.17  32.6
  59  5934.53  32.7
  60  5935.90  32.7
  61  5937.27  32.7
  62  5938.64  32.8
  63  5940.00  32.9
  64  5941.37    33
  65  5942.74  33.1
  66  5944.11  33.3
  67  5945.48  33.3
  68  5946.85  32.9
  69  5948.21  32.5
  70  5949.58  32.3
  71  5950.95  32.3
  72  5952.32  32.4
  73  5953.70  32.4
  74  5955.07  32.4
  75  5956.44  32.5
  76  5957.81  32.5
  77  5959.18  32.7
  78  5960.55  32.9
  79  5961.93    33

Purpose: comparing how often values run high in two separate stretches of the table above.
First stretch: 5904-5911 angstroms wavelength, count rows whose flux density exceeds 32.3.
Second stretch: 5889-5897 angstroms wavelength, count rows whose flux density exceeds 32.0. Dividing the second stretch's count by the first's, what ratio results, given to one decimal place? 0.0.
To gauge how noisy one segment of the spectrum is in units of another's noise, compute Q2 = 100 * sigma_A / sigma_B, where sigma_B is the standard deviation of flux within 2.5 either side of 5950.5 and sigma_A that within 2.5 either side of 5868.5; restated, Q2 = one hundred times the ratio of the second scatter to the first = 275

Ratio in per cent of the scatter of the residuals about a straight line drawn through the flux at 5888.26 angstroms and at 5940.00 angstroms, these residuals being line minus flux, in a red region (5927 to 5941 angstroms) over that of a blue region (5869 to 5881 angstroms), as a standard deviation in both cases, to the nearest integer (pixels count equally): 55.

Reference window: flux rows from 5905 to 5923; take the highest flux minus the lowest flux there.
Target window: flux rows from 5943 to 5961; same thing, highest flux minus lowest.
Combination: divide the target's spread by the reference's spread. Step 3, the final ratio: 1.0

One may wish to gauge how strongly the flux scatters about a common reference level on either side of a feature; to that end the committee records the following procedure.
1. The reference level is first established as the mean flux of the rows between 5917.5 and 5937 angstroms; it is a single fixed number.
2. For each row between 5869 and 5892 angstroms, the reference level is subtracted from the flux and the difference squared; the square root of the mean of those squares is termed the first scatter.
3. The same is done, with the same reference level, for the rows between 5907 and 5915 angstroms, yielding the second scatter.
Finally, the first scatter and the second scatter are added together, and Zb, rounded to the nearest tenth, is 2.9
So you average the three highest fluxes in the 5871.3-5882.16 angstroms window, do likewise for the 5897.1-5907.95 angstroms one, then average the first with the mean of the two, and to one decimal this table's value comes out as 33.6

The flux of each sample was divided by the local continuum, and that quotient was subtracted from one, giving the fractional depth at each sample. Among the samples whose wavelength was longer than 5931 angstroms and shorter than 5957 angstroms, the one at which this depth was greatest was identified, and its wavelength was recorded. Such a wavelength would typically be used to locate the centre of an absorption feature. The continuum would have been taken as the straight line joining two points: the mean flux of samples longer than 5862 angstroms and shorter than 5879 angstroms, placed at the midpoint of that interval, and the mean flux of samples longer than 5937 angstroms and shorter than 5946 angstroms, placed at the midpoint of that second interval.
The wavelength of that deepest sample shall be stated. 5949.58 angstroms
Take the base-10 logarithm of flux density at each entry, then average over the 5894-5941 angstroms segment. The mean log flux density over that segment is 1.51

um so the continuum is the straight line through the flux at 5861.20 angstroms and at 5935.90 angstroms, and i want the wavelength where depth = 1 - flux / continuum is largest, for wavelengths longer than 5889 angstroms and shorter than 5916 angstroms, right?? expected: 5890.97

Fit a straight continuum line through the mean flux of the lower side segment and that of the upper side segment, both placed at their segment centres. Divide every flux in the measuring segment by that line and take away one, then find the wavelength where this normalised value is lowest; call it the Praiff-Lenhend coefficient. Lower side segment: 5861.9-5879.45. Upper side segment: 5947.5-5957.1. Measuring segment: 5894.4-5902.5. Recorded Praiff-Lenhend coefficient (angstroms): 5895.04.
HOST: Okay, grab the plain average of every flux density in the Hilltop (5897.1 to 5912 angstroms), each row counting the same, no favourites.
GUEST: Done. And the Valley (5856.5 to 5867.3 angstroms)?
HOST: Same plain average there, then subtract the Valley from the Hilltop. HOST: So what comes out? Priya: -0.5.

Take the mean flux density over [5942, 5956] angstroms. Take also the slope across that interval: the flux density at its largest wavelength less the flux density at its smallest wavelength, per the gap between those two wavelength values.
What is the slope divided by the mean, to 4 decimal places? -0.0017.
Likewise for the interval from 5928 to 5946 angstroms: 0.0013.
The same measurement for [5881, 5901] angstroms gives -0.0007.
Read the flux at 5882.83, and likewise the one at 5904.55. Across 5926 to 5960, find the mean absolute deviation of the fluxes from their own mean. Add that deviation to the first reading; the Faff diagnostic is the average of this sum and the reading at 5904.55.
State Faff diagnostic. 33.0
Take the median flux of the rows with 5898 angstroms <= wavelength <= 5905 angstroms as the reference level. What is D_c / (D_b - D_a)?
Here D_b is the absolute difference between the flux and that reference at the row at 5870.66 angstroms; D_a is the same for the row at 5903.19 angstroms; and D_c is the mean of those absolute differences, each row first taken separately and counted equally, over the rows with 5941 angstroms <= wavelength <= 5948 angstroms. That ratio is 3.2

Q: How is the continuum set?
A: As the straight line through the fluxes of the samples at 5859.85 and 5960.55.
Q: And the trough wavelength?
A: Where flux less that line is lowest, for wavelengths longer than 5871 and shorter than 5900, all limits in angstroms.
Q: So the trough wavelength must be 5890.97 angstroms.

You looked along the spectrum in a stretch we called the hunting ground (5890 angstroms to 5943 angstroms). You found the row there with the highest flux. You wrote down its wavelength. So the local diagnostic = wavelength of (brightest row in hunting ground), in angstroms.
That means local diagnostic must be 5901.83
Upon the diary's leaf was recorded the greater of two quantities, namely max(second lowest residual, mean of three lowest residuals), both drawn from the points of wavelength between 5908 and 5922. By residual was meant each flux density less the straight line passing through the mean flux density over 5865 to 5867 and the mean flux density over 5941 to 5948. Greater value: -1.2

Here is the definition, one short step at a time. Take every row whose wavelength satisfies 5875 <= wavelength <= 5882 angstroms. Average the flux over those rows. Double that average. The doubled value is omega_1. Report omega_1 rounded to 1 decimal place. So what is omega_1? 66.6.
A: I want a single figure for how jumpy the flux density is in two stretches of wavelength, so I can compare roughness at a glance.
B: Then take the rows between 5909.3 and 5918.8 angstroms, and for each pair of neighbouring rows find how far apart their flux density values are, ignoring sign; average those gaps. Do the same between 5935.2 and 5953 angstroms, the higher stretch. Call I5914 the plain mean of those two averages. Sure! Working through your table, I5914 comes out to 0.15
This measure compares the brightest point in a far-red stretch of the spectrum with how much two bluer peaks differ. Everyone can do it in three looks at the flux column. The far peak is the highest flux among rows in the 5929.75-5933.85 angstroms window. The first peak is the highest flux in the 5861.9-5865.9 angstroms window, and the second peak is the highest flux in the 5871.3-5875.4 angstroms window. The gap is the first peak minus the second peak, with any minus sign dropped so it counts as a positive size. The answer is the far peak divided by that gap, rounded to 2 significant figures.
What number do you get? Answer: 47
